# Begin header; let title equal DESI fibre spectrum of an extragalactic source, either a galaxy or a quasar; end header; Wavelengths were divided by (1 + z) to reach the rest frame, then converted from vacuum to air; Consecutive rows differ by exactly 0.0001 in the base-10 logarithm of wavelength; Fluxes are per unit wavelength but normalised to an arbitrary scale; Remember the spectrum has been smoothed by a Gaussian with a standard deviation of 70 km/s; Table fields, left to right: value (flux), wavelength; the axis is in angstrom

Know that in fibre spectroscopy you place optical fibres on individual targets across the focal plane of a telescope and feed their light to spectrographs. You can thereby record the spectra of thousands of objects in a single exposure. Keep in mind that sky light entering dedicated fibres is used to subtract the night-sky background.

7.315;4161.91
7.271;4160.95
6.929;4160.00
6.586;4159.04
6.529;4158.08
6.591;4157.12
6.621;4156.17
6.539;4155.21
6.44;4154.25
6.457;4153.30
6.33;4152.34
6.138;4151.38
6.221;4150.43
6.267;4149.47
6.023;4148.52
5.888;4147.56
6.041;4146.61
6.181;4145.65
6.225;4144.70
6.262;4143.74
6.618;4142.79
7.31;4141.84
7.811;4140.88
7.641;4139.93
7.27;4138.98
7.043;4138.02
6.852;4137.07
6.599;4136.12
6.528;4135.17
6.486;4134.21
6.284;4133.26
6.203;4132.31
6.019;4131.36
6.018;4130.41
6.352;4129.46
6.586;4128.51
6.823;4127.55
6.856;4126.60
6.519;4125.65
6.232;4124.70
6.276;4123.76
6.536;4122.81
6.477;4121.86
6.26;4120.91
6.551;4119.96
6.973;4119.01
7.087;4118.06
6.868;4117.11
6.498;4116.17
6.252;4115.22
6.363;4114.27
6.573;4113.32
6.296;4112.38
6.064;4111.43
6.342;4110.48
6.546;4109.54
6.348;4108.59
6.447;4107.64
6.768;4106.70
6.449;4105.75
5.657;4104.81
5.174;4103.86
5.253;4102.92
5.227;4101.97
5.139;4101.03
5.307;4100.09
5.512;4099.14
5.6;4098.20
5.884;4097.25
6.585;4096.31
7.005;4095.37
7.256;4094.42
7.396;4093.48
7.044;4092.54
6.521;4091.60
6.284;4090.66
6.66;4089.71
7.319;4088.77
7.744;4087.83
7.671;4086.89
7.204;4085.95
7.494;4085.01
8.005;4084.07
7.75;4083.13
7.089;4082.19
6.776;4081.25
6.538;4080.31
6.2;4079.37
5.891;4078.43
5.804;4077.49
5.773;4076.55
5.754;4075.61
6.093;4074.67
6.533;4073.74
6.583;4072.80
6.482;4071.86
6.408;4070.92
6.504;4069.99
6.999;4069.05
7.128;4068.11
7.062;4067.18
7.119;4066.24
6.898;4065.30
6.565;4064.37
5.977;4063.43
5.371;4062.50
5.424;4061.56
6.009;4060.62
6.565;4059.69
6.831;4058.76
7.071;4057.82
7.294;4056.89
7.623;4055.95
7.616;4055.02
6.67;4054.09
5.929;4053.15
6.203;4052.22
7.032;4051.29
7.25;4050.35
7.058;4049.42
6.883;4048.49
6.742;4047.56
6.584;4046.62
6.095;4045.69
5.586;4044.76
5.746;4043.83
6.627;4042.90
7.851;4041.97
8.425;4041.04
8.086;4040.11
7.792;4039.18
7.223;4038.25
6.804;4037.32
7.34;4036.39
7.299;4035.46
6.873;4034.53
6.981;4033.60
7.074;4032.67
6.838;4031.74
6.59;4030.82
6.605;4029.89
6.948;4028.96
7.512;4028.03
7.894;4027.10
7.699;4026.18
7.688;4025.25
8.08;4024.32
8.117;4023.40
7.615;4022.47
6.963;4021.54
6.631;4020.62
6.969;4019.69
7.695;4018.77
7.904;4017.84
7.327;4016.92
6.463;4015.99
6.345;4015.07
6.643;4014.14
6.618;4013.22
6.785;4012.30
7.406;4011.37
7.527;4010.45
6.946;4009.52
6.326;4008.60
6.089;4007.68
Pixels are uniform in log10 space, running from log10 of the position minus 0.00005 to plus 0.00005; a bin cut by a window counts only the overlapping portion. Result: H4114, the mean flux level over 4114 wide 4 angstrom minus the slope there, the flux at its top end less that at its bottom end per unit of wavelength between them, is 6.4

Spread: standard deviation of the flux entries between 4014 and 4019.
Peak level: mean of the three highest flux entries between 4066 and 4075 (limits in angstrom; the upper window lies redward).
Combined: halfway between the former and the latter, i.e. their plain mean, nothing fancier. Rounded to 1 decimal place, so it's 3.9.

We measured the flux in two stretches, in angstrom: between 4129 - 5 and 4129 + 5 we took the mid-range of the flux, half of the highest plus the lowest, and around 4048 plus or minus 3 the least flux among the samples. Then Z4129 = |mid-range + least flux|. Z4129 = 12.5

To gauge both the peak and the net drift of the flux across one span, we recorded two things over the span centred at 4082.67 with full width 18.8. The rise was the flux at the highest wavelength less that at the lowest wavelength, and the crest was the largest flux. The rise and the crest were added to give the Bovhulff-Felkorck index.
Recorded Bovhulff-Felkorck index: 8.0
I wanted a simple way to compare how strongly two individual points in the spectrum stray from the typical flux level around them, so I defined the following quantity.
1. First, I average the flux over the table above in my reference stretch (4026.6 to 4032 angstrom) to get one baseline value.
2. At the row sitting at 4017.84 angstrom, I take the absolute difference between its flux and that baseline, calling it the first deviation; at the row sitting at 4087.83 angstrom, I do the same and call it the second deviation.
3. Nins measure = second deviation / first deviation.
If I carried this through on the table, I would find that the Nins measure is 0.8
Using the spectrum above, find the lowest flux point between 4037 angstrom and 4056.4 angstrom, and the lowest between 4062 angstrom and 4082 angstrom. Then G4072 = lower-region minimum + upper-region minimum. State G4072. 11.0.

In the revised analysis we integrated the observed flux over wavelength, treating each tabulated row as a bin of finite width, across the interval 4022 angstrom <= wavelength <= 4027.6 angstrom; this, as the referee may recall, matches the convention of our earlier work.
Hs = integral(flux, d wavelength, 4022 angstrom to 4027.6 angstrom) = 44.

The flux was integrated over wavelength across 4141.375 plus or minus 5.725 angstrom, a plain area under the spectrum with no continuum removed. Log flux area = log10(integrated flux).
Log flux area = 1.89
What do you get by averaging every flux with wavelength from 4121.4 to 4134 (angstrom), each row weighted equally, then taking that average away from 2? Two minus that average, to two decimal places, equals -4.40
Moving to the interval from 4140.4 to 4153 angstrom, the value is -4.41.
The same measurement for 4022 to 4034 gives -5.36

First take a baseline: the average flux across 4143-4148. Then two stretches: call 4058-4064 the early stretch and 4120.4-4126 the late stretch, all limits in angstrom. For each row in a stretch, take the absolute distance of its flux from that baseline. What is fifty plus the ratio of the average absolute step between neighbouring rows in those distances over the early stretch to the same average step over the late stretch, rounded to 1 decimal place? 52.1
